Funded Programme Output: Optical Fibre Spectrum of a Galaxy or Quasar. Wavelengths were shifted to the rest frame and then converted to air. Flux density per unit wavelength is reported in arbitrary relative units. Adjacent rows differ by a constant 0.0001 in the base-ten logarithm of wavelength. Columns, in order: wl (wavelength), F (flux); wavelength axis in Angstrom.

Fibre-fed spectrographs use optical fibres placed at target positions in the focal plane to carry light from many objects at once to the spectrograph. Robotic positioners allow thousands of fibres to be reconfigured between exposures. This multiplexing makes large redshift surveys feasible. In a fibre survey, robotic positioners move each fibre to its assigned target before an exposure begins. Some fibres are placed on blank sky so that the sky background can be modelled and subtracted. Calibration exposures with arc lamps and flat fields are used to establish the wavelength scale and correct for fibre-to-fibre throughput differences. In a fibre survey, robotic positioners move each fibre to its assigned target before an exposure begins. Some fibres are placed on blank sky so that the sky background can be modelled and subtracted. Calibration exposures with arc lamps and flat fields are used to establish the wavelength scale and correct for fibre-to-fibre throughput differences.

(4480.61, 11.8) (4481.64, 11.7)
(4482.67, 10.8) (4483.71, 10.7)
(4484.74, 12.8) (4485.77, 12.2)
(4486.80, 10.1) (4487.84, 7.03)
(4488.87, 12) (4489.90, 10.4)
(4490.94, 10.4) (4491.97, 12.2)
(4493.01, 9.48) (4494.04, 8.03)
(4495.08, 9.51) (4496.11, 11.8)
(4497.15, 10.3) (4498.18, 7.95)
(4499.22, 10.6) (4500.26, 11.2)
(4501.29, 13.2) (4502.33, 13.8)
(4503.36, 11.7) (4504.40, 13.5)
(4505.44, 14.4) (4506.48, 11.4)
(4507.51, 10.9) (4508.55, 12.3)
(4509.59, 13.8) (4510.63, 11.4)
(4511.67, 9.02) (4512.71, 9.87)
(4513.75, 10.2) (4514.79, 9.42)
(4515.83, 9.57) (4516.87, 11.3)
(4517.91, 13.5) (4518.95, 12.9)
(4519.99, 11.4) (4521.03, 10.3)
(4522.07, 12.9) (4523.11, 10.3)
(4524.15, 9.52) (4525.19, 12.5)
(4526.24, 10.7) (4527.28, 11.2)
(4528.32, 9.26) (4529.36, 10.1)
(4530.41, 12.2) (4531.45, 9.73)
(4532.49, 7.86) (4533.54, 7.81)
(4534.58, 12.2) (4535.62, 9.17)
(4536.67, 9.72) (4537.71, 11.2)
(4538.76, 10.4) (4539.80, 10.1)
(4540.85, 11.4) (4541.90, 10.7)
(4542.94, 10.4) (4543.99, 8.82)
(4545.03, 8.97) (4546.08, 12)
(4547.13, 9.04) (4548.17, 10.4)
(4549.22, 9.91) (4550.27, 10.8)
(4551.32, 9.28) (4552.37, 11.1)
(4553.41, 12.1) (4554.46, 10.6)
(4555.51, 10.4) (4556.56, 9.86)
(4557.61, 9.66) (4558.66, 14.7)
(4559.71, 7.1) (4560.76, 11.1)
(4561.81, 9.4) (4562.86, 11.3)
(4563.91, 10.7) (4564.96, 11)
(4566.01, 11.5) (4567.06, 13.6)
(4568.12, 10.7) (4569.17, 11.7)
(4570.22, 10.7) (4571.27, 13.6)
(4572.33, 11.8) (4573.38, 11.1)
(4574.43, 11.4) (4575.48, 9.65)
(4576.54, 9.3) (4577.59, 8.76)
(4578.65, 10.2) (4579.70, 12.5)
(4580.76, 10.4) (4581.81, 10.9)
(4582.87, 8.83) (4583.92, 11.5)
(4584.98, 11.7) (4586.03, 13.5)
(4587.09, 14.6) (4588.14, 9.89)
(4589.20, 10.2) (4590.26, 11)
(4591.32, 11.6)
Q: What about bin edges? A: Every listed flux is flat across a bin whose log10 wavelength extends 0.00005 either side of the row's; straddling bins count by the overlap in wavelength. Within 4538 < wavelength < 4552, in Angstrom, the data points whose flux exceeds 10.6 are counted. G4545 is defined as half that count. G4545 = 2.0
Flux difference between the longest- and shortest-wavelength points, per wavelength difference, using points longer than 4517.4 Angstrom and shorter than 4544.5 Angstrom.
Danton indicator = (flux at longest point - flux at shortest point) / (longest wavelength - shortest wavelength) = -0.18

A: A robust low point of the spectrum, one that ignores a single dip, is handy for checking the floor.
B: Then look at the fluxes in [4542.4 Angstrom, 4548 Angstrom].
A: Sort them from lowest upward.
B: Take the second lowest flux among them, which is 8.97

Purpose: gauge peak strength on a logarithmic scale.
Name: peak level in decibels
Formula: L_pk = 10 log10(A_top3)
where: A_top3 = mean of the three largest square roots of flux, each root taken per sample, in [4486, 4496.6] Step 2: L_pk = 5.40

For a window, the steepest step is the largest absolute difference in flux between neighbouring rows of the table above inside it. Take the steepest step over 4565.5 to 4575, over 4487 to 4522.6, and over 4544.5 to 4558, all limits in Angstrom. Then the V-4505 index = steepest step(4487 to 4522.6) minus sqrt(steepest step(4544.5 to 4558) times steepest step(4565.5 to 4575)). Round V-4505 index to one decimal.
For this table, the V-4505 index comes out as 2.0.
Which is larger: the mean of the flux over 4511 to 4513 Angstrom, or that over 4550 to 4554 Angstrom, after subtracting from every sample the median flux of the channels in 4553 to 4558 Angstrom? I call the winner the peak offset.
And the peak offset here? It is 0.42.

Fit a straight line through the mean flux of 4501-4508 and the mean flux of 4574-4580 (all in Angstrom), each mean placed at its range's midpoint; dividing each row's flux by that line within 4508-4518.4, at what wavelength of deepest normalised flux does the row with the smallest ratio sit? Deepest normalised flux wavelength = 4511.67 Angstrom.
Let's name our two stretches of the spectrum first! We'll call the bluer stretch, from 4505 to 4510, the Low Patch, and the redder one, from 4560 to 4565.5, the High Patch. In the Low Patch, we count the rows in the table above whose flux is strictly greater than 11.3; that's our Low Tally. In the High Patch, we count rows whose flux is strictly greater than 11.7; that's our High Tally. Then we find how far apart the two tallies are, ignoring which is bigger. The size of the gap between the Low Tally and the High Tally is 4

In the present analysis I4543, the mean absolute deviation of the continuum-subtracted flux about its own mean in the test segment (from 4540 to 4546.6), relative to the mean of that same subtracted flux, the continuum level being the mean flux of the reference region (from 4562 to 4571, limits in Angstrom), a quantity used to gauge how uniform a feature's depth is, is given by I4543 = -1.0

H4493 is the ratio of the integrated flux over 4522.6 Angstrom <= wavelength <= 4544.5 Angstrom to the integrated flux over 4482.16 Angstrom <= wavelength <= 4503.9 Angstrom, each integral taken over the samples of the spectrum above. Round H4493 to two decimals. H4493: 0.96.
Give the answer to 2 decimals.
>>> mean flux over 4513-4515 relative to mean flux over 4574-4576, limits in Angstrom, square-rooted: 0.97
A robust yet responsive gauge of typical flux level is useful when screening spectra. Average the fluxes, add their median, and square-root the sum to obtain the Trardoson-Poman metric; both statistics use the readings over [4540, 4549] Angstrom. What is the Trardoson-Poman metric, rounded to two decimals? 4.54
